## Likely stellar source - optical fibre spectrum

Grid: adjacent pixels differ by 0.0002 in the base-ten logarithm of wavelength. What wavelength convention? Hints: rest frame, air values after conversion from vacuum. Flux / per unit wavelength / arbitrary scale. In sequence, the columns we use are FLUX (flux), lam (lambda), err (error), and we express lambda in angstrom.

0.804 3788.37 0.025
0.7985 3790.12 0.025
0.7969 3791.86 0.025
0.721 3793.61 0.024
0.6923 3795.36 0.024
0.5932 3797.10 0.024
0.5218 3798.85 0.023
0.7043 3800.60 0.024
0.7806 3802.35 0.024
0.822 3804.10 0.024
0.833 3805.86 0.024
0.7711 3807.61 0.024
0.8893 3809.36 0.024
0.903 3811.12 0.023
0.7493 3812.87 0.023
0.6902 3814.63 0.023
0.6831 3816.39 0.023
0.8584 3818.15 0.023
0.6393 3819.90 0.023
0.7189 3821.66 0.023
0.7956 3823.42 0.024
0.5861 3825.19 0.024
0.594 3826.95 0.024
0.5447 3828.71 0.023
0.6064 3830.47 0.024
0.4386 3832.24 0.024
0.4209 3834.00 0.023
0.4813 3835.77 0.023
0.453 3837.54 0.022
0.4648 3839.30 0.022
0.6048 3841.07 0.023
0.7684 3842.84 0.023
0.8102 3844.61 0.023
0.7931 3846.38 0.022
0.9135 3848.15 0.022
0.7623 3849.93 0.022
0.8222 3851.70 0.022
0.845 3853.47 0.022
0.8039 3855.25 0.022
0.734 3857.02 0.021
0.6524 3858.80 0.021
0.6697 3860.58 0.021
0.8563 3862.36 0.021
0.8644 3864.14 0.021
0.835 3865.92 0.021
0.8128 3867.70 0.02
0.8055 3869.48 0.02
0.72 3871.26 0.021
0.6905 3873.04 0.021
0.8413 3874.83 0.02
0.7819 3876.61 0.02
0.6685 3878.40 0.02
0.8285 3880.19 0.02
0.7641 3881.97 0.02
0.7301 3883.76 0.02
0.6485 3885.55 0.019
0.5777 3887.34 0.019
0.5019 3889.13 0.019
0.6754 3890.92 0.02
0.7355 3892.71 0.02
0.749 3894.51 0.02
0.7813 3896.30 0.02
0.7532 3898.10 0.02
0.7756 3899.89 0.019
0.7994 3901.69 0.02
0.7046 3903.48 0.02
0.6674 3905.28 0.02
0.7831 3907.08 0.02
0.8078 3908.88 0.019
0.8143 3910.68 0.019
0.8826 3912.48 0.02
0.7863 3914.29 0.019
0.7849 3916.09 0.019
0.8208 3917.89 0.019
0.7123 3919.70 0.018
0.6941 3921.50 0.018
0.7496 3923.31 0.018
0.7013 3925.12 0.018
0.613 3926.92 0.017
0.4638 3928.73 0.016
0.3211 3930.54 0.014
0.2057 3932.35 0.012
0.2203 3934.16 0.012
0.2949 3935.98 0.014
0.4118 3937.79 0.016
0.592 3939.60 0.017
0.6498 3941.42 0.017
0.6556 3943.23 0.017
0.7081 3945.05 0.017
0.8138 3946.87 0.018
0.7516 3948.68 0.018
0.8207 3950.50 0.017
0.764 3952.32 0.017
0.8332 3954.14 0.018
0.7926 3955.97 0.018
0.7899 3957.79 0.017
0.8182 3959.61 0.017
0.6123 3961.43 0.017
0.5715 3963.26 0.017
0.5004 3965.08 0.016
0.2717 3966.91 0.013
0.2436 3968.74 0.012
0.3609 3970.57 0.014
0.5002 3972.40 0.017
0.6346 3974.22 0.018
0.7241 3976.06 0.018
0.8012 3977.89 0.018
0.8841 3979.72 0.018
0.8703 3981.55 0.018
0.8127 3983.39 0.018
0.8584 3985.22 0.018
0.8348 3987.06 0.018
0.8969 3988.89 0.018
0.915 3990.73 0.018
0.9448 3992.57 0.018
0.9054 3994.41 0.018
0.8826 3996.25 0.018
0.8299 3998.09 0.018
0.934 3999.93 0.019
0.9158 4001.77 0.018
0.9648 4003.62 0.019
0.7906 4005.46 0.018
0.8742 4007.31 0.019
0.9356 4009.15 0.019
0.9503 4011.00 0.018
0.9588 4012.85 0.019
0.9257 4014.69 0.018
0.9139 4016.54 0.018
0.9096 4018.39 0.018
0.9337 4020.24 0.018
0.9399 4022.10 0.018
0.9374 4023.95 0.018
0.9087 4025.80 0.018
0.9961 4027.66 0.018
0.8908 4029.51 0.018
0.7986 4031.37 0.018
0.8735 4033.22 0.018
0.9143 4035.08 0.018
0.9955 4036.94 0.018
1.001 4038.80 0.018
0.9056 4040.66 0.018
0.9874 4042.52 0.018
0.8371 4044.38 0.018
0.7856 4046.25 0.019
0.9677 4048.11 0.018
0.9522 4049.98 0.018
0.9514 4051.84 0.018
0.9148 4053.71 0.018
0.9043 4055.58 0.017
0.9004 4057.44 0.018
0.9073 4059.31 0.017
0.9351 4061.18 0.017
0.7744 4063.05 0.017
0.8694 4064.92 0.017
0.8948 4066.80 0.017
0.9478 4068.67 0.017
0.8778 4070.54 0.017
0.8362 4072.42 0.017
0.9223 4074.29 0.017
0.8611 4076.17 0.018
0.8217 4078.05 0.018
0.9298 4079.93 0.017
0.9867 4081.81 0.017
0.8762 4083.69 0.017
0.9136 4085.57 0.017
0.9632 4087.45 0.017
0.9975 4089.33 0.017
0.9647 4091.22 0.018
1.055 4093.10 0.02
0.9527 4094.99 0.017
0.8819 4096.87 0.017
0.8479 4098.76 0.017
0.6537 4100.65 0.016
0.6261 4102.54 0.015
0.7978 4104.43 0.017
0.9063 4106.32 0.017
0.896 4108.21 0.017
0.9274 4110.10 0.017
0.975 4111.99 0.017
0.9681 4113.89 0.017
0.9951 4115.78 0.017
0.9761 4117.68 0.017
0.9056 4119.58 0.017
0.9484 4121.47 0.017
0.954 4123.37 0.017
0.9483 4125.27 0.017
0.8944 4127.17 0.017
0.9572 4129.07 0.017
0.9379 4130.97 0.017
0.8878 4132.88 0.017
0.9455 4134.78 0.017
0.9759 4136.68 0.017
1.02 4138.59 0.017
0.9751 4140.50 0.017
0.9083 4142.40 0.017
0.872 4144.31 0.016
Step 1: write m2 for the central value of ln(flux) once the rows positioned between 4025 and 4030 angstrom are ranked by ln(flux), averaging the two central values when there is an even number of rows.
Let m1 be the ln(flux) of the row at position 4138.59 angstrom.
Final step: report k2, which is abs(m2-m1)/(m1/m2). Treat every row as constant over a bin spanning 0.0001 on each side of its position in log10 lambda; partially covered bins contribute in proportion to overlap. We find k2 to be -0.56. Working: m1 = 0.02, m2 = -0.10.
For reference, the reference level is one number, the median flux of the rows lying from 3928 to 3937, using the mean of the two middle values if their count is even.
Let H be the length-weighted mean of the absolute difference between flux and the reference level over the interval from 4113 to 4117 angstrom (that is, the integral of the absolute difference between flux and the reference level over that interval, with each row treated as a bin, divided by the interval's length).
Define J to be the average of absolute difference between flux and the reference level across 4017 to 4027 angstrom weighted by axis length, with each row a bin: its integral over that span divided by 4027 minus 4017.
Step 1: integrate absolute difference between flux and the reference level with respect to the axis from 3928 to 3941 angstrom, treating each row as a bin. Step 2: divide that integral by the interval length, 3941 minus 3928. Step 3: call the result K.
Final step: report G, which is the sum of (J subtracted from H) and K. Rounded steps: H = 0.69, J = 0.63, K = 0.12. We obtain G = 0.17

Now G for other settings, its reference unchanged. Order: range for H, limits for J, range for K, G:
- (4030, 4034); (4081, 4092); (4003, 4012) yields 0.50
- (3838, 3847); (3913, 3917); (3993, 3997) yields 0.49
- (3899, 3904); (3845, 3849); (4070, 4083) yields 0.51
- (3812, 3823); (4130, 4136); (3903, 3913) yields 0.28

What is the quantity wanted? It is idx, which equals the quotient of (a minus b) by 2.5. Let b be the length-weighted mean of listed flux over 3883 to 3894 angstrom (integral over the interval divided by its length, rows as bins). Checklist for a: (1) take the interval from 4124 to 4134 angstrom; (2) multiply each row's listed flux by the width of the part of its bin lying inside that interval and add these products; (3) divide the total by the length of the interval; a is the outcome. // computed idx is 0.11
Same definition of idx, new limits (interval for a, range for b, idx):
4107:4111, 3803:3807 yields 0.04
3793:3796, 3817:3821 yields -0.02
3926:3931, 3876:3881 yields -0.11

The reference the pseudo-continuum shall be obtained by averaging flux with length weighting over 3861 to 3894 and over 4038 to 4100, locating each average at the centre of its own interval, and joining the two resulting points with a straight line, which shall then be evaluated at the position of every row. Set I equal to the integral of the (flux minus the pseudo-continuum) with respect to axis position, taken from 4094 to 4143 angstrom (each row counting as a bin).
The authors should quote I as -2.2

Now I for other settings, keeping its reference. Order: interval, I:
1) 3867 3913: -0.5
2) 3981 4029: 2.5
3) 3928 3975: -11.5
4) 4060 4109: -2.0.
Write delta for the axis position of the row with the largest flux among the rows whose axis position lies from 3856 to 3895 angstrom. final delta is 3864.14 angstrom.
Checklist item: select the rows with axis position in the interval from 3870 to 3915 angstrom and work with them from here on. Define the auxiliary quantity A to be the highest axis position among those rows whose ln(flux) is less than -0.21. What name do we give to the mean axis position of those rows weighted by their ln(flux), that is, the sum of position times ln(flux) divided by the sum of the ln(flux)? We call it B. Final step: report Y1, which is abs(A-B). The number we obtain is 22.9 angstrom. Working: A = 3914.29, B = 3891.4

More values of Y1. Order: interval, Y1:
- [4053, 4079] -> 3.9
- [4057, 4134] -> 12.4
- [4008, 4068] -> 21.8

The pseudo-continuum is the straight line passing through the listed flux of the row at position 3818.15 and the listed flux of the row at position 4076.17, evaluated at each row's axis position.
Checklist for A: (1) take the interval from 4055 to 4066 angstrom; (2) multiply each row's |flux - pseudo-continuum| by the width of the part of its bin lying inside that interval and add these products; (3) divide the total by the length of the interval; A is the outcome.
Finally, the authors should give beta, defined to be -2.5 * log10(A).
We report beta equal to 3.3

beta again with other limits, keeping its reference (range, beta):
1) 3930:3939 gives 0.6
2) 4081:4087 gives 2.9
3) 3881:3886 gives 2.2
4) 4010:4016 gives 2.7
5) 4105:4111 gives 3.3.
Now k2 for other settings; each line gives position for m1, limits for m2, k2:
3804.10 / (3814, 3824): 0.28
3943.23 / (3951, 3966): 0.10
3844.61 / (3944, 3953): 0.08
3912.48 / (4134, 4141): 0.02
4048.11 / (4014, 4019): 0.16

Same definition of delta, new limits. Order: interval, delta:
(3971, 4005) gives 4003.62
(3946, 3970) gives 3954.14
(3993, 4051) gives 4038.80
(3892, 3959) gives 3912.48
